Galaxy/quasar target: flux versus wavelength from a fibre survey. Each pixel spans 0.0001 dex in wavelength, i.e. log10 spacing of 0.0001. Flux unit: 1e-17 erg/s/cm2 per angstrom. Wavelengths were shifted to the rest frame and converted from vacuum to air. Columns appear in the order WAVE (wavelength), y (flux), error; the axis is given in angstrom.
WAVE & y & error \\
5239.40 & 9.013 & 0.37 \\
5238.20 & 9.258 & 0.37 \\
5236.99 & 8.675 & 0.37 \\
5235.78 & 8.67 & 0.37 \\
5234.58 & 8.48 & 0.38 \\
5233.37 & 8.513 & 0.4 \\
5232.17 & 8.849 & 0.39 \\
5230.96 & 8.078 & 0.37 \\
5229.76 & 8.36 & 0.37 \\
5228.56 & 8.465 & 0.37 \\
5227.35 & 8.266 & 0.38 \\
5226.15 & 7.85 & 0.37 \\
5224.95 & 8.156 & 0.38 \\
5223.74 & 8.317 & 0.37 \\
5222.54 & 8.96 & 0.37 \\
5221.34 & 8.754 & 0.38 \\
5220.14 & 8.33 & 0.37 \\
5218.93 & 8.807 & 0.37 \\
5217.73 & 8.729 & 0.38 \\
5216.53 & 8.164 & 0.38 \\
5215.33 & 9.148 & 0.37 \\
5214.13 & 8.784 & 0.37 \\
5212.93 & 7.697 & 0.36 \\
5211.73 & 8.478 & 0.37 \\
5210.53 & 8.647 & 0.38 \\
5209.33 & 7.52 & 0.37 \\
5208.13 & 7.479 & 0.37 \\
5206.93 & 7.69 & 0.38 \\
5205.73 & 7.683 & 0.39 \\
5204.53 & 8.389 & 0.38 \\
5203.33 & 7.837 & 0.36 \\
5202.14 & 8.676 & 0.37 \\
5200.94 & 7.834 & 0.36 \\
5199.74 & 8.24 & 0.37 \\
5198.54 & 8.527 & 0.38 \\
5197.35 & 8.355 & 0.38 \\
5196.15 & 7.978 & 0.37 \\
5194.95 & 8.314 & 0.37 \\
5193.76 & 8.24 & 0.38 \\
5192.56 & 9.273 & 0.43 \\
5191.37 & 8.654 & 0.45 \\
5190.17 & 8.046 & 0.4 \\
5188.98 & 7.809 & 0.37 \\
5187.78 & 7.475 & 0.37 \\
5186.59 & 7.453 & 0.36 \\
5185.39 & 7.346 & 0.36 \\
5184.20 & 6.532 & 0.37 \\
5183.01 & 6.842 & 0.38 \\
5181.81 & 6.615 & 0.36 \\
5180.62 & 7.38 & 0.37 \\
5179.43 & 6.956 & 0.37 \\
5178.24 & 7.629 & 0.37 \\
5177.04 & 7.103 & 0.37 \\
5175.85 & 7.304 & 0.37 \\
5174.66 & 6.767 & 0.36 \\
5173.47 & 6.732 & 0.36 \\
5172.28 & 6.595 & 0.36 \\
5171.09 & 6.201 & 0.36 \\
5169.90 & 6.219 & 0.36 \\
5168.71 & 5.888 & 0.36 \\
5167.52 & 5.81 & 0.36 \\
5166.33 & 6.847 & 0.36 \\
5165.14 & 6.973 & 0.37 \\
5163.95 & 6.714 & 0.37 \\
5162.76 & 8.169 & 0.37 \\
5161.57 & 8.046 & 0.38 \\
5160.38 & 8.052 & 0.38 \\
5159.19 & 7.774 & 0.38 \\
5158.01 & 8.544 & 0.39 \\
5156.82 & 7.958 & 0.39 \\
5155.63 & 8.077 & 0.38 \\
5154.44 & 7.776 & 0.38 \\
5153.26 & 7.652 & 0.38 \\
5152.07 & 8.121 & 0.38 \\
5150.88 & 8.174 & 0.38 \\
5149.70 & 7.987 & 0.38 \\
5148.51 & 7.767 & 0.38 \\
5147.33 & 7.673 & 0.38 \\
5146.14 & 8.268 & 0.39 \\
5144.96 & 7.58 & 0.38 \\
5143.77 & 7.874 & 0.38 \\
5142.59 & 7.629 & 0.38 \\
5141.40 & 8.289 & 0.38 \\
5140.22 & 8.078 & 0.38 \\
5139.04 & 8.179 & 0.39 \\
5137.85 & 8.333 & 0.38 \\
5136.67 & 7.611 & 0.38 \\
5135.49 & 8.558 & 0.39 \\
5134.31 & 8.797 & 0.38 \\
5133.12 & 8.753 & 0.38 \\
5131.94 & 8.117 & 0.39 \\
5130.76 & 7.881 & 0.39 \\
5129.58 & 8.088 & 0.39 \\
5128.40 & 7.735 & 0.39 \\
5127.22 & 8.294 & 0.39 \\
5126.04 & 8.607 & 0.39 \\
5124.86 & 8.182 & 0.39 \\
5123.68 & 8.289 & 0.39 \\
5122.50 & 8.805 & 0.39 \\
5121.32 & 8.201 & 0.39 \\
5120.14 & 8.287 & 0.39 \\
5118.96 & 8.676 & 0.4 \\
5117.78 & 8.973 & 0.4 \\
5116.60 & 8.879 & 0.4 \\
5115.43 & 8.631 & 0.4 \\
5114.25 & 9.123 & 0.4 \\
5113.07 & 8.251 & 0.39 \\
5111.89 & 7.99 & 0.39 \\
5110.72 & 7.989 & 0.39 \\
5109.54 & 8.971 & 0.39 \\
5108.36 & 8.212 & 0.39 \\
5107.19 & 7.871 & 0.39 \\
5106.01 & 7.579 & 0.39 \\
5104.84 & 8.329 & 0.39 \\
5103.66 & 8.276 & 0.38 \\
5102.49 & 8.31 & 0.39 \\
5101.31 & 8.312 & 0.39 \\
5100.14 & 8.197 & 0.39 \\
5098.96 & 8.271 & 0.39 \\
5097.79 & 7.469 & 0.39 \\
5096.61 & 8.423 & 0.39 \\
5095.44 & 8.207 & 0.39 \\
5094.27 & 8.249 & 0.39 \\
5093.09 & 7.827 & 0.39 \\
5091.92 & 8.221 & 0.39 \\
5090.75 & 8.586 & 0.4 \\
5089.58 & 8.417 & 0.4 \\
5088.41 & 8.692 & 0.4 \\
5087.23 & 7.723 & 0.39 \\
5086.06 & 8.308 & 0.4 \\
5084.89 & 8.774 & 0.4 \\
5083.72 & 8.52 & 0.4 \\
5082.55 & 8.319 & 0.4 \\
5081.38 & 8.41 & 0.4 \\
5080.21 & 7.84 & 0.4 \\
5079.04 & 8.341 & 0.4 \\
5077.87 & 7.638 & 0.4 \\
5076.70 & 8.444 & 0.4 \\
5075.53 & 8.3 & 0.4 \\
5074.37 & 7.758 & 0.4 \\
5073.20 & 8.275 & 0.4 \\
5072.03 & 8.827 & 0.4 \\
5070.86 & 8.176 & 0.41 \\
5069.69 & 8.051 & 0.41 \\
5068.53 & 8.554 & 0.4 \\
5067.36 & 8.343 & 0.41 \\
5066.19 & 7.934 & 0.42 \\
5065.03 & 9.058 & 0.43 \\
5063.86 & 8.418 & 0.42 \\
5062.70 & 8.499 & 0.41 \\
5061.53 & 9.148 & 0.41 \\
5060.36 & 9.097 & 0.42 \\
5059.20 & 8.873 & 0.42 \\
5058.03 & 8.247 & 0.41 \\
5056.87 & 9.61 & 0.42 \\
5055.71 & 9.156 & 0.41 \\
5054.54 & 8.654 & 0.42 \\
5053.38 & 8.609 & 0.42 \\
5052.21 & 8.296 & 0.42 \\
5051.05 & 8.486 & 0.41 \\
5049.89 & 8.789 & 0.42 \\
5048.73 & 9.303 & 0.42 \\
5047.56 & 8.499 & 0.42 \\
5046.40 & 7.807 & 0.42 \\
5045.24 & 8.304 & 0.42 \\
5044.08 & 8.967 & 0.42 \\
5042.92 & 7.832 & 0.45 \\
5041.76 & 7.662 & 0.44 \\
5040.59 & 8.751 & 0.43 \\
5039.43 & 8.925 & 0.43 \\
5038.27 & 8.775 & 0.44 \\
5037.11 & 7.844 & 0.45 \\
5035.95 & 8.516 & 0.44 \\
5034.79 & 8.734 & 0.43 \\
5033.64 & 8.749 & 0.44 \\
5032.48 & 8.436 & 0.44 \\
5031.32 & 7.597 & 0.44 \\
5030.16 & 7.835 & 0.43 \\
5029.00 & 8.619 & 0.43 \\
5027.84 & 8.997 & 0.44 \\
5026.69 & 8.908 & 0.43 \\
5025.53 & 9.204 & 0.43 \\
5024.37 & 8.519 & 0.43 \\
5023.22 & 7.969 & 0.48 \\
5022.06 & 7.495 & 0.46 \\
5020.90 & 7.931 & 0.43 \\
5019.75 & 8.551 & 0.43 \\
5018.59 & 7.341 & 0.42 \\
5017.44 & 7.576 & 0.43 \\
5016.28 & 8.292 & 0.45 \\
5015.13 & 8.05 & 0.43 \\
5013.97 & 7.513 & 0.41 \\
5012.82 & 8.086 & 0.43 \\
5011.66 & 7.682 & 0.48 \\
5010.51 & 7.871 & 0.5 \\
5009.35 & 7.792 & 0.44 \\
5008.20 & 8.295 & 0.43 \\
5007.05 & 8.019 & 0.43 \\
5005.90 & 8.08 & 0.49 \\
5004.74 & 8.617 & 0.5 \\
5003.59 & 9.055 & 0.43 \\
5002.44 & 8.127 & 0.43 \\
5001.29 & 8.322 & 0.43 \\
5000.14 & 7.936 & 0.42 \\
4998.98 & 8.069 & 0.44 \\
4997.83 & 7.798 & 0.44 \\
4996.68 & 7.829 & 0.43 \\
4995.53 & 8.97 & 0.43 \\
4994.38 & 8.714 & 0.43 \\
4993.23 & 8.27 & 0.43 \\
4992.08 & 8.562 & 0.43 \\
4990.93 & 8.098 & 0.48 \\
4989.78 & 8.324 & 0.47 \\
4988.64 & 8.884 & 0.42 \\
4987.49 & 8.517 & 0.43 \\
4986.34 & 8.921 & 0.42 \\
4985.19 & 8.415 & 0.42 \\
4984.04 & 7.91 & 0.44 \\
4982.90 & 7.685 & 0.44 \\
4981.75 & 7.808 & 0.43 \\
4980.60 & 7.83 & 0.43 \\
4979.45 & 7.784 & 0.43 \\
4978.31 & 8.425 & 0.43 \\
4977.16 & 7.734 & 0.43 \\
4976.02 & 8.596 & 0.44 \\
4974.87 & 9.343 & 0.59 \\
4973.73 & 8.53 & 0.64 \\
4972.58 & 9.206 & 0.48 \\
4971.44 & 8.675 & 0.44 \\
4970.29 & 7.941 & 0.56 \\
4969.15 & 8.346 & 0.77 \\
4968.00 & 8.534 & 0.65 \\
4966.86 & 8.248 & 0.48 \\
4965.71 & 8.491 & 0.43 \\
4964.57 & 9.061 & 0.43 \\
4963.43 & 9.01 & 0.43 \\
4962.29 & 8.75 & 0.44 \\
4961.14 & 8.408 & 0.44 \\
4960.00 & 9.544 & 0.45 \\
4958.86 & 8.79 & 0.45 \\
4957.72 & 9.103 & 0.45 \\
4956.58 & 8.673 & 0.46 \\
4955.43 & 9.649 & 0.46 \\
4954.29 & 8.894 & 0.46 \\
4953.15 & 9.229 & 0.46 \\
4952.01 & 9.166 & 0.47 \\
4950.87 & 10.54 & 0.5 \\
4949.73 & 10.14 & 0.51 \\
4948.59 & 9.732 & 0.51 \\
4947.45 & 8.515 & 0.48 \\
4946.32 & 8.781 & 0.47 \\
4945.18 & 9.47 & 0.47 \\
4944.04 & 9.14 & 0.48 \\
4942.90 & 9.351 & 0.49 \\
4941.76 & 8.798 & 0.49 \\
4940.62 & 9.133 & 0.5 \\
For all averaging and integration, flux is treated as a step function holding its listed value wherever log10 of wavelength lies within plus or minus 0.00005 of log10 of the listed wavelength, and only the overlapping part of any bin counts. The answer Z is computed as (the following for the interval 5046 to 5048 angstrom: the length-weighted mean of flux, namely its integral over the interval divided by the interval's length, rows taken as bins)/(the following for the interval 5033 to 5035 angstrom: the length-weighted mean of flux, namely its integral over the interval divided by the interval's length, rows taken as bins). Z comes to 0.932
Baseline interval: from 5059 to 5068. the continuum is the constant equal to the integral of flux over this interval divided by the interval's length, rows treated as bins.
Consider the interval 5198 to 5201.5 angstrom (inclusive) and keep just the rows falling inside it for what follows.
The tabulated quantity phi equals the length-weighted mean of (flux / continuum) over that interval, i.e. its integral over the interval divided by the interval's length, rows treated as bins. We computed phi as 0.945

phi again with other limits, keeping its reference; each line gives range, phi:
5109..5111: 0.985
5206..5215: 0.931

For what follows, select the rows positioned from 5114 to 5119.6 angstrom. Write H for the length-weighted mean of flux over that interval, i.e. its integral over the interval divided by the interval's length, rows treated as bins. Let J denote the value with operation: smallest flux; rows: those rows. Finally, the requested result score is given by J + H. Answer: 17.5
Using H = 8.8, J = 8.631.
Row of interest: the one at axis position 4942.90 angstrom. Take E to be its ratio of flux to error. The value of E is 19.1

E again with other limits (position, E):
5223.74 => 22.5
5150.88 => 21.5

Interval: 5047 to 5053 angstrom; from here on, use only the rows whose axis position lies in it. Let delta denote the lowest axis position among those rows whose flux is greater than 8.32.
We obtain 5047.56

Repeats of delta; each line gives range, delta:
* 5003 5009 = 5003.59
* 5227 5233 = 5228.56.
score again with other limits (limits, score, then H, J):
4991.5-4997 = 16.3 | 8.5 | 7.829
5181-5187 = 13.5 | 7.0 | 6.532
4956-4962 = 17.3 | 8.9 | 8.408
